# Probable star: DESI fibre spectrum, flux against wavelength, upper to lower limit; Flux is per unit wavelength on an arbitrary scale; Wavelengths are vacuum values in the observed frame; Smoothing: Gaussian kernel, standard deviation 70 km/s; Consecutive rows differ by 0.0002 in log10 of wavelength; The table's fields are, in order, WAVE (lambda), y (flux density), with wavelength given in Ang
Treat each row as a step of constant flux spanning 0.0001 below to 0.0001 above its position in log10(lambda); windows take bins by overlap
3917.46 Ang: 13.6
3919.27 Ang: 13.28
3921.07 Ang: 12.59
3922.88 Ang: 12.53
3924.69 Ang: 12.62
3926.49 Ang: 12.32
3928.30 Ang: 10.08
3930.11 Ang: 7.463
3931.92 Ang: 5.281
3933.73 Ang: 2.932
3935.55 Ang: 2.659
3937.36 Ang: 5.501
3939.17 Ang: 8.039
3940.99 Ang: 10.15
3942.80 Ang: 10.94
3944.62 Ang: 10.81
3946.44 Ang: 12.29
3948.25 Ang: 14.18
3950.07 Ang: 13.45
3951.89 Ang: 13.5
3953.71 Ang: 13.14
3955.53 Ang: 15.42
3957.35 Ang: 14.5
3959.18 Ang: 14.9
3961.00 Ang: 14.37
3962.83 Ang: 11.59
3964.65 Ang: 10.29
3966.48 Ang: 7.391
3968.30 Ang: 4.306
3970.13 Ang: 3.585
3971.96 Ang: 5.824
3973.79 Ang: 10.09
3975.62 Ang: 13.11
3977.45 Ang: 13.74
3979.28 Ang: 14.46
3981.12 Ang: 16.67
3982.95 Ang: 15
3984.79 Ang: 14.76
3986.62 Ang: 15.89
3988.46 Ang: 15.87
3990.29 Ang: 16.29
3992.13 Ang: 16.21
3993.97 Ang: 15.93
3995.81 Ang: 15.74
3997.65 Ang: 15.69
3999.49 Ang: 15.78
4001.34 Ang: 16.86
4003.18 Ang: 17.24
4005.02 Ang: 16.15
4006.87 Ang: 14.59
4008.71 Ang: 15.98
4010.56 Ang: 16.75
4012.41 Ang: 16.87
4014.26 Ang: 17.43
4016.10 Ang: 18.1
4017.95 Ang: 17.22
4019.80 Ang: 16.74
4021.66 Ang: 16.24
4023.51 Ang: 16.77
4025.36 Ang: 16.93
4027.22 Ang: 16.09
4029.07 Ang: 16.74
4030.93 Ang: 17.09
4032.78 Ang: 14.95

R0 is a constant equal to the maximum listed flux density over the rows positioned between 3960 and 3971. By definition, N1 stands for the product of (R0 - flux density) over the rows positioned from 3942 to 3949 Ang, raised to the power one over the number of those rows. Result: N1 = 1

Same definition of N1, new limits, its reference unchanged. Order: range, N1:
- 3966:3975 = 8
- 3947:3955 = 1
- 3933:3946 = 6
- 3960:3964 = 0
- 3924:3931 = 3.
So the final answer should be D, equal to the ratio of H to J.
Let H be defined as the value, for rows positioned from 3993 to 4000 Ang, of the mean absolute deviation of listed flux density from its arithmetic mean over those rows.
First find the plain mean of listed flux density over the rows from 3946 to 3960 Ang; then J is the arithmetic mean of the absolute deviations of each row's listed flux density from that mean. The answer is 0.1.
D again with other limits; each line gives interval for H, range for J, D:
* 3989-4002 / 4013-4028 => 0.7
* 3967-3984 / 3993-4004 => 7.6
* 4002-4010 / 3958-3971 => 0.2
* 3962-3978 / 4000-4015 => 4.7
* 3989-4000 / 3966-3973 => 0.2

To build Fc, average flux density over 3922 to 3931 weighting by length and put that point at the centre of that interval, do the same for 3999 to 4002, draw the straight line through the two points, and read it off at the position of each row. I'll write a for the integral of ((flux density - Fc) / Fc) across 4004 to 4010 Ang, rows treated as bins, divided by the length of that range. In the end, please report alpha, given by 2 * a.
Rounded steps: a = -0.07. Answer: -0.1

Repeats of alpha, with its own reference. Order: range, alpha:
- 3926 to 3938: -0.9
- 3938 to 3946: -0.4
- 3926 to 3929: 0.0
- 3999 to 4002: 0.0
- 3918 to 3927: 0.4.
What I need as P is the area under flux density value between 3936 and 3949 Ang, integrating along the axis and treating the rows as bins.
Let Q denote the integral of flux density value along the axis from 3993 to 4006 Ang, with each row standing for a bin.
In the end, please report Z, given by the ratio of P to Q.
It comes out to 0.62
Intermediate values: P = 130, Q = 210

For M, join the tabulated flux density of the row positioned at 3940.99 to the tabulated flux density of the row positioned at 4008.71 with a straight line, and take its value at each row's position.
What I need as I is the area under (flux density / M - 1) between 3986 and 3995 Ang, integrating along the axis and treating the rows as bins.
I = 1.0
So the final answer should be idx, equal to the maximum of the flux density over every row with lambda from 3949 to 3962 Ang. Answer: 15.42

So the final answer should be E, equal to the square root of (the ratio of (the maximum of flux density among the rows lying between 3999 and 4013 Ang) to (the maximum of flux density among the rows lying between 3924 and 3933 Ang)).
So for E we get 1.17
